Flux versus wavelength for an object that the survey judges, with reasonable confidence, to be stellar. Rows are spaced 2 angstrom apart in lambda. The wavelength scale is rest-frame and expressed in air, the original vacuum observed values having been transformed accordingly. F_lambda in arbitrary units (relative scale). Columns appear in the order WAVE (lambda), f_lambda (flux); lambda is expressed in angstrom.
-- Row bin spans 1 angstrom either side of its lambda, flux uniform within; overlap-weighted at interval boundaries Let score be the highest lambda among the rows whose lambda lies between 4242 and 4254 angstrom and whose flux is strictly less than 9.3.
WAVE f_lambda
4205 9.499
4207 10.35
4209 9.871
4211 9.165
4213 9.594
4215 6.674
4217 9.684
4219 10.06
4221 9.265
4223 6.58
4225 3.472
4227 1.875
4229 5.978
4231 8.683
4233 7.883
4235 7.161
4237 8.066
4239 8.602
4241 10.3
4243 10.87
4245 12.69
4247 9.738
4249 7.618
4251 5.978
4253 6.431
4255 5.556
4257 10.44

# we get 4253 angstrom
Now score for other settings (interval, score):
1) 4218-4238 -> 4237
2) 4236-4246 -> 4239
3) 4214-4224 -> 4223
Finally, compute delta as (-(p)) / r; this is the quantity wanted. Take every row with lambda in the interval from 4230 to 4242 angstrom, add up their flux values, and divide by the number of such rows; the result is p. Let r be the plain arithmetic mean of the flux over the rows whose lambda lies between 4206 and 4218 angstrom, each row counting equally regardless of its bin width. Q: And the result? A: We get -0.92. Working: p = 8.45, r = 9.2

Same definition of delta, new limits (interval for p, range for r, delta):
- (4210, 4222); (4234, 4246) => -0.94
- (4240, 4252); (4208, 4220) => -1.04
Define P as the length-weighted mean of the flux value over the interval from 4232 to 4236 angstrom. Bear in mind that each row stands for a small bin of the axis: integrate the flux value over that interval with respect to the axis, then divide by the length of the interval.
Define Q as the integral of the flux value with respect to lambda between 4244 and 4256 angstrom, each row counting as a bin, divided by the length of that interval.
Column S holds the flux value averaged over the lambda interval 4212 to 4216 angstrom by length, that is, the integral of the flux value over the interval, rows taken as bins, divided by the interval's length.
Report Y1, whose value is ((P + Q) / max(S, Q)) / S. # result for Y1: 0.23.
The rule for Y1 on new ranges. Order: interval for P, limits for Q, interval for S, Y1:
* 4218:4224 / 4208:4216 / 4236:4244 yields 0.20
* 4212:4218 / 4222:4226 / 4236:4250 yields 0.15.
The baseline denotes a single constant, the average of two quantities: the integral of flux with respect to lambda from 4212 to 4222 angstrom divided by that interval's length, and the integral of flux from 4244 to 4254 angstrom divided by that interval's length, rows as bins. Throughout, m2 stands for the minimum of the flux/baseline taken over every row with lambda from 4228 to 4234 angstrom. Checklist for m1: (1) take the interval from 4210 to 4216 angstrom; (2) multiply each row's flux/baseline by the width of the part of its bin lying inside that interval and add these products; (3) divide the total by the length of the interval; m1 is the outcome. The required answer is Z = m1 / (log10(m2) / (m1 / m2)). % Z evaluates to -8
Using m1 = 1.0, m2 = 0.7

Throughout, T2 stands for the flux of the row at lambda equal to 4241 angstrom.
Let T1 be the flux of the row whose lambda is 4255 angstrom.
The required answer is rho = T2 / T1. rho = 1.9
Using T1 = 5.556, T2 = 10.3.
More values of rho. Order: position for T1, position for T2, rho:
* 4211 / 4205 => 1.0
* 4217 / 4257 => 1.1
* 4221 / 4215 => 0.7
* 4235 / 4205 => 1.3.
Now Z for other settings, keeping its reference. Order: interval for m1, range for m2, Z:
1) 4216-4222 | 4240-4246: 15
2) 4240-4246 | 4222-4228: -12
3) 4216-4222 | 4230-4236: -17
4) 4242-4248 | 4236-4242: -48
